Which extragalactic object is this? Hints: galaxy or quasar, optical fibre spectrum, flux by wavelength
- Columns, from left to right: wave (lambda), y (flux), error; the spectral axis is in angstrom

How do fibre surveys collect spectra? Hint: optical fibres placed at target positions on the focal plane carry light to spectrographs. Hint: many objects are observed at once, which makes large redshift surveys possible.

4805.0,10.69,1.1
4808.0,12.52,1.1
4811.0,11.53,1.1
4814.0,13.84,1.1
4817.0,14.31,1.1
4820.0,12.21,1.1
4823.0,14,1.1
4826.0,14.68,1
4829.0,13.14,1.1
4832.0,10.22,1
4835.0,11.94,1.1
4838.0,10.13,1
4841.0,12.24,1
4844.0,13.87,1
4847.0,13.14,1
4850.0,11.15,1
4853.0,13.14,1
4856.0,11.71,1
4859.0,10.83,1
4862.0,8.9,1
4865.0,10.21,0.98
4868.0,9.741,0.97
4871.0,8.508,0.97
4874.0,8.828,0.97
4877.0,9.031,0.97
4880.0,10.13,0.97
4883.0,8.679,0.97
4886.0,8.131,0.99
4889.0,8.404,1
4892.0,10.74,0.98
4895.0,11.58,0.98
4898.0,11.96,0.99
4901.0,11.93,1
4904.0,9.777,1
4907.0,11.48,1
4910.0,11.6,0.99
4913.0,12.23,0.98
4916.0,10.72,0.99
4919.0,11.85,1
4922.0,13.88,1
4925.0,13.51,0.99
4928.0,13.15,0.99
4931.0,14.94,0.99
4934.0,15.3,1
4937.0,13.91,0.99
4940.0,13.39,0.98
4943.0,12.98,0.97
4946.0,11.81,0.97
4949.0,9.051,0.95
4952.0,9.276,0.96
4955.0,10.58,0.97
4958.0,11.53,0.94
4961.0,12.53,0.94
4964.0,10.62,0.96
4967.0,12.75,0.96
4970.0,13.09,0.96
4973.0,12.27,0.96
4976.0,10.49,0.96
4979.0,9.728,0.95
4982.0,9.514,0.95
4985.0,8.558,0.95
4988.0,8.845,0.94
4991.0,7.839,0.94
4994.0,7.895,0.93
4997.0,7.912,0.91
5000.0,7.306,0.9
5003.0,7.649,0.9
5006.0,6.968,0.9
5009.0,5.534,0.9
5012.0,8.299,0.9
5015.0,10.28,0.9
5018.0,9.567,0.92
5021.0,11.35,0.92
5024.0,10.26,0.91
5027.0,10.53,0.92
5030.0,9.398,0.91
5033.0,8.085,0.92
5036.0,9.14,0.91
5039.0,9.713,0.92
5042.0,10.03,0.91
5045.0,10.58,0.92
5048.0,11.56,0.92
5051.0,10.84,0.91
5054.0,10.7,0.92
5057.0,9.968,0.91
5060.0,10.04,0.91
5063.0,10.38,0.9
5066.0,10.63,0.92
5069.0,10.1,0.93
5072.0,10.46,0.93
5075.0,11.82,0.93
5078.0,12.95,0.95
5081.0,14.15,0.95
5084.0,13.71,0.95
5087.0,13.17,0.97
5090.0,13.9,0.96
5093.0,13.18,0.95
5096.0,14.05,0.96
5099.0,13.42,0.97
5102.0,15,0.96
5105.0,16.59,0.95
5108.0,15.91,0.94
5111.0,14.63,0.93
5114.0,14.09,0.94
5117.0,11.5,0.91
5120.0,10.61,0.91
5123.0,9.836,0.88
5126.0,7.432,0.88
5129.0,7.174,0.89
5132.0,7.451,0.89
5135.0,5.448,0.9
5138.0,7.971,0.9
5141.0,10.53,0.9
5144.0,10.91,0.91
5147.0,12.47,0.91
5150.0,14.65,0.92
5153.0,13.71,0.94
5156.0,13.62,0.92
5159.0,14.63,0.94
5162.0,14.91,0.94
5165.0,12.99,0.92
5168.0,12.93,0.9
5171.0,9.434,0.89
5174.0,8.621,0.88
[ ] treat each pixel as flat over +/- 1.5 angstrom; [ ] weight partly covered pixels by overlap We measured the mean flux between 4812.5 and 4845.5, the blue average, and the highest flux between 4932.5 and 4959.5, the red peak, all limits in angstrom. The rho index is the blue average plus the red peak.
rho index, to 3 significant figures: 28.1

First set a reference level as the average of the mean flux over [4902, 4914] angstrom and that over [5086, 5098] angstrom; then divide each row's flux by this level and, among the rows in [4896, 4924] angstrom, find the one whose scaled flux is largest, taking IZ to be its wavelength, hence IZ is 4922.0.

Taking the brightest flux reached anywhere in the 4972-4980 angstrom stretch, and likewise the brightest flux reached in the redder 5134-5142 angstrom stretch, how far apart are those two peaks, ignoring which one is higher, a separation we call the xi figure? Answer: 1.74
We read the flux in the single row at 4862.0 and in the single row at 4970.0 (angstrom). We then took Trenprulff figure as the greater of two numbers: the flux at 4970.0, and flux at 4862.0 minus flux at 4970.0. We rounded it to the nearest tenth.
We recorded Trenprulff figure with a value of 13.1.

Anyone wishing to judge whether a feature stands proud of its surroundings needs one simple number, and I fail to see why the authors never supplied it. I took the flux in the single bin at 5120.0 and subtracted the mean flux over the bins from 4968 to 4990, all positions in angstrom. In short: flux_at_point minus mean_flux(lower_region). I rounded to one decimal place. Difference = 0.3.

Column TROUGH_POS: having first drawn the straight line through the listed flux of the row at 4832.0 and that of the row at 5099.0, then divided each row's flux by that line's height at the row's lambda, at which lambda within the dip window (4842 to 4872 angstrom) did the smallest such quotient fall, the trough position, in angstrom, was 4871.0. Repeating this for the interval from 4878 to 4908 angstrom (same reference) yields 4886.0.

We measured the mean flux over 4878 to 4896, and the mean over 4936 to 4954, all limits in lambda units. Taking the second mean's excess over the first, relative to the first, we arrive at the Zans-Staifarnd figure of 0.2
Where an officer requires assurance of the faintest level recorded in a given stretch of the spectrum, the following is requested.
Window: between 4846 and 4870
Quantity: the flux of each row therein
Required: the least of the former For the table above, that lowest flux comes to 8.9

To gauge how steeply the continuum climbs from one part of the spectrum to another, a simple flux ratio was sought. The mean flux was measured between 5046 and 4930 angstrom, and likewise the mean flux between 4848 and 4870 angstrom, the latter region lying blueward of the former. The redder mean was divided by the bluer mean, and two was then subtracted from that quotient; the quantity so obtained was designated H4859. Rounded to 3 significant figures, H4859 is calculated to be -1.05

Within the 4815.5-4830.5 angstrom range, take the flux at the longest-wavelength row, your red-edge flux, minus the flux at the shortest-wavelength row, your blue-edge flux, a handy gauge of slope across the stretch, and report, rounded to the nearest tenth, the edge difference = -1.2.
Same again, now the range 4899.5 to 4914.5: 0.3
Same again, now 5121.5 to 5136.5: -4.4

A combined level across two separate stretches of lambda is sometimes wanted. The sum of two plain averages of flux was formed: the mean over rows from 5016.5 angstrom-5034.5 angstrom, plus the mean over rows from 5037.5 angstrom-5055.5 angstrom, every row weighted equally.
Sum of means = 20.4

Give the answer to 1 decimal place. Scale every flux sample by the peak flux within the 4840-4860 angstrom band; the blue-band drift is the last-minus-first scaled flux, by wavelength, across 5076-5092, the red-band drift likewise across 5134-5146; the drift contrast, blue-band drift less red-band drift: -0.3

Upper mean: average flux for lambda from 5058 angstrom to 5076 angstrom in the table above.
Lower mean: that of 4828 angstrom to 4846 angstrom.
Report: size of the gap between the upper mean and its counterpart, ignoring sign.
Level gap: 1.4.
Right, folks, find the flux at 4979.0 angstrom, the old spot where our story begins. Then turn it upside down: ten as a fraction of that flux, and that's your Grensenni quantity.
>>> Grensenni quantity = 1.03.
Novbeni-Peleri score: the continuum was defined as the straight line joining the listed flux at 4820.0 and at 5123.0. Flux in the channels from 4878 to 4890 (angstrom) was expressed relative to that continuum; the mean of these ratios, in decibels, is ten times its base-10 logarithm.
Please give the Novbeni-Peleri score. -1.2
